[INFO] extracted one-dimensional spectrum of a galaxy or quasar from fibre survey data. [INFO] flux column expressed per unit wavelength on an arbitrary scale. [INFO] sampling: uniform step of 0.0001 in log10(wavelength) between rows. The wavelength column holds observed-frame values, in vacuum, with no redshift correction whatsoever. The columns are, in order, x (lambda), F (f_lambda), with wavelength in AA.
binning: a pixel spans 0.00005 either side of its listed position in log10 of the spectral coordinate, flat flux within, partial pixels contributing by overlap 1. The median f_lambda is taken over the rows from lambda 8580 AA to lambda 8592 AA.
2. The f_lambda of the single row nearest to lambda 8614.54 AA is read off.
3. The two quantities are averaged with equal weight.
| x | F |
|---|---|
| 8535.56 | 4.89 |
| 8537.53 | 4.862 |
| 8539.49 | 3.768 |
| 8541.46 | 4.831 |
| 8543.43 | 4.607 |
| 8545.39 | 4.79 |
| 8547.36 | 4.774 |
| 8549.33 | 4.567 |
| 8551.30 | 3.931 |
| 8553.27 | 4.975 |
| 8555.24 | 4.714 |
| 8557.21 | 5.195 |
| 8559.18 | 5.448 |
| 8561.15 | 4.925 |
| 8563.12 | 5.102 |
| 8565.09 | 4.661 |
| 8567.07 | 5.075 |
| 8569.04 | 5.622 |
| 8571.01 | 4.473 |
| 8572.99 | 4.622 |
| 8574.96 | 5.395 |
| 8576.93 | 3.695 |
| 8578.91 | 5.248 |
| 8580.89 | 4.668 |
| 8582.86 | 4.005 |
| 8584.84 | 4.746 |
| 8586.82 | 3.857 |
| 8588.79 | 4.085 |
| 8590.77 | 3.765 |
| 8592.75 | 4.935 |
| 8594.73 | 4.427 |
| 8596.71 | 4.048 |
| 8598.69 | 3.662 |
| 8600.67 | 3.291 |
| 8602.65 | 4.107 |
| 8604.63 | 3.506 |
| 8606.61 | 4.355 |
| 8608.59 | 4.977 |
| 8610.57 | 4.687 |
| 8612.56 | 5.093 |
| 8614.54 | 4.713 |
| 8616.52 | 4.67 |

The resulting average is 4.38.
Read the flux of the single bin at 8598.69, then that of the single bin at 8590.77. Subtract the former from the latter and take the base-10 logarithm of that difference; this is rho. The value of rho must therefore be -0.99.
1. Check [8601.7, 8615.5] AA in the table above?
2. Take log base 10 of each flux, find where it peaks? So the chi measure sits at 8612.56 AA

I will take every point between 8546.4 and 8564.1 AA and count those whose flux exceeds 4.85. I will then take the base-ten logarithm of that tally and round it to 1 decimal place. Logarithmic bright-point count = 0.7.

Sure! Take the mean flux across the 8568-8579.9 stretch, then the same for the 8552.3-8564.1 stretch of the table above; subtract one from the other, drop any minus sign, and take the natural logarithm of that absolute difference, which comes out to -1.5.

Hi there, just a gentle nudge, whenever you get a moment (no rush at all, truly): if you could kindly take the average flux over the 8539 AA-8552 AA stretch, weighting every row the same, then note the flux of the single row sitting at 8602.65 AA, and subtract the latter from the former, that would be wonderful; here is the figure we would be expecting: 0.4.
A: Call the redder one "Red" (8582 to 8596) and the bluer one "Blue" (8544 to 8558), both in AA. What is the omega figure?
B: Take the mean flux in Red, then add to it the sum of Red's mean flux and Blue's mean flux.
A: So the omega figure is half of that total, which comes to 6.61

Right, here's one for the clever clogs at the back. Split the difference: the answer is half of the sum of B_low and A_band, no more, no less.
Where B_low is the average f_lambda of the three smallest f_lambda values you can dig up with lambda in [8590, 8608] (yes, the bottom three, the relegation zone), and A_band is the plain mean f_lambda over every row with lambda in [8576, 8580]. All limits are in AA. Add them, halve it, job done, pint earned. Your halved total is 3.98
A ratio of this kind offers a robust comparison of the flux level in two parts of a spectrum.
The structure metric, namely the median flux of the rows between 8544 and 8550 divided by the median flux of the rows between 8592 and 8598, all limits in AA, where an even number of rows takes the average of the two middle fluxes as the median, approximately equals 1.08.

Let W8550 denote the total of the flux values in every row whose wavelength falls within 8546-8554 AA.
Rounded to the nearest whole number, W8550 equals 18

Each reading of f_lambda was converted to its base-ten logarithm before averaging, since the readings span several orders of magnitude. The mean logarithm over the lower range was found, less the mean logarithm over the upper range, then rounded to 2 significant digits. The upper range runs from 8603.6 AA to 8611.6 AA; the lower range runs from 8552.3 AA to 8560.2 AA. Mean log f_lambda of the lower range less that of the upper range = 0.068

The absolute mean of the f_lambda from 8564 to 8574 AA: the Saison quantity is 4.89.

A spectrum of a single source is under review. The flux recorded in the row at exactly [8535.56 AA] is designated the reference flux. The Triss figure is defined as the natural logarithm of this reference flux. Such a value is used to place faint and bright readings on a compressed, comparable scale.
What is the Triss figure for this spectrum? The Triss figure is 1.59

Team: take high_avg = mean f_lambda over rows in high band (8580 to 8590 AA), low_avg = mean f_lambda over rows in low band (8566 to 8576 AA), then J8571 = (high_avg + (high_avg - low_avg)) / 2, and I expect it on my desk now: 1.75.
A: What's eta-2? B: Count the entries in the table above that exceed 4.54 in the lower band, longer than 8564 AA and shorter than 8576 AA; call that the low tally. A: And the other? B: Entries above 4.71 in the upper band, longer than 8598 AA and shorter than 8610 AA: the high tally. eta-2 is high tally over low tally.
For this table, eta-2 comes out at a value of 0.2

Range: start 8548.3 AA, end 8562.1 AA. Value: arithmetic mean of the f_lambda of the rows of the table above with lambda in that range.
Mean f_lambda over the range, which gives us 4.8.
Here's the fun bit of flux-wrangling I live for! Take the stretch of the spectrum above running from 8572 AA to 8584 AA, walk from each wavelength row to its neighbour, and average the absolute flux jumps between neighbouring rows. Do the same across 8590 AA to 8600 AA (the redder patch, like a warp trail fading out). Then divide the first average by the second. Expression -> 1.73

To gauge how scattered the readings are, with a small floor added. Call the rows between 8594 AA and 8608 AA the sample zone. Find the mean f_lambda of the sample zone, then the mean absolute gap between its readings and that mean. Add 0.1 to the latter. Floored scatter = 0.47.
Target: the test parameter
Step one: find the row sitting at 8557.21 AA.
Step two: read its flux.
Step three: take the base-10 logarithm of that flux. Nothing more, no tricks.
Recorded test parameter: 0.72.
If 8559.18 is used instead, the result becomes 0.74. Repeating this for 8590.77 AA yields 0.58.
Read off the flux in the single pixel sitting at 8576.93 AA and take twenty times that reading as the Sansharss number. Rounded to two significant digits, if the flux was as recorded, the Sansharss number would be 74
